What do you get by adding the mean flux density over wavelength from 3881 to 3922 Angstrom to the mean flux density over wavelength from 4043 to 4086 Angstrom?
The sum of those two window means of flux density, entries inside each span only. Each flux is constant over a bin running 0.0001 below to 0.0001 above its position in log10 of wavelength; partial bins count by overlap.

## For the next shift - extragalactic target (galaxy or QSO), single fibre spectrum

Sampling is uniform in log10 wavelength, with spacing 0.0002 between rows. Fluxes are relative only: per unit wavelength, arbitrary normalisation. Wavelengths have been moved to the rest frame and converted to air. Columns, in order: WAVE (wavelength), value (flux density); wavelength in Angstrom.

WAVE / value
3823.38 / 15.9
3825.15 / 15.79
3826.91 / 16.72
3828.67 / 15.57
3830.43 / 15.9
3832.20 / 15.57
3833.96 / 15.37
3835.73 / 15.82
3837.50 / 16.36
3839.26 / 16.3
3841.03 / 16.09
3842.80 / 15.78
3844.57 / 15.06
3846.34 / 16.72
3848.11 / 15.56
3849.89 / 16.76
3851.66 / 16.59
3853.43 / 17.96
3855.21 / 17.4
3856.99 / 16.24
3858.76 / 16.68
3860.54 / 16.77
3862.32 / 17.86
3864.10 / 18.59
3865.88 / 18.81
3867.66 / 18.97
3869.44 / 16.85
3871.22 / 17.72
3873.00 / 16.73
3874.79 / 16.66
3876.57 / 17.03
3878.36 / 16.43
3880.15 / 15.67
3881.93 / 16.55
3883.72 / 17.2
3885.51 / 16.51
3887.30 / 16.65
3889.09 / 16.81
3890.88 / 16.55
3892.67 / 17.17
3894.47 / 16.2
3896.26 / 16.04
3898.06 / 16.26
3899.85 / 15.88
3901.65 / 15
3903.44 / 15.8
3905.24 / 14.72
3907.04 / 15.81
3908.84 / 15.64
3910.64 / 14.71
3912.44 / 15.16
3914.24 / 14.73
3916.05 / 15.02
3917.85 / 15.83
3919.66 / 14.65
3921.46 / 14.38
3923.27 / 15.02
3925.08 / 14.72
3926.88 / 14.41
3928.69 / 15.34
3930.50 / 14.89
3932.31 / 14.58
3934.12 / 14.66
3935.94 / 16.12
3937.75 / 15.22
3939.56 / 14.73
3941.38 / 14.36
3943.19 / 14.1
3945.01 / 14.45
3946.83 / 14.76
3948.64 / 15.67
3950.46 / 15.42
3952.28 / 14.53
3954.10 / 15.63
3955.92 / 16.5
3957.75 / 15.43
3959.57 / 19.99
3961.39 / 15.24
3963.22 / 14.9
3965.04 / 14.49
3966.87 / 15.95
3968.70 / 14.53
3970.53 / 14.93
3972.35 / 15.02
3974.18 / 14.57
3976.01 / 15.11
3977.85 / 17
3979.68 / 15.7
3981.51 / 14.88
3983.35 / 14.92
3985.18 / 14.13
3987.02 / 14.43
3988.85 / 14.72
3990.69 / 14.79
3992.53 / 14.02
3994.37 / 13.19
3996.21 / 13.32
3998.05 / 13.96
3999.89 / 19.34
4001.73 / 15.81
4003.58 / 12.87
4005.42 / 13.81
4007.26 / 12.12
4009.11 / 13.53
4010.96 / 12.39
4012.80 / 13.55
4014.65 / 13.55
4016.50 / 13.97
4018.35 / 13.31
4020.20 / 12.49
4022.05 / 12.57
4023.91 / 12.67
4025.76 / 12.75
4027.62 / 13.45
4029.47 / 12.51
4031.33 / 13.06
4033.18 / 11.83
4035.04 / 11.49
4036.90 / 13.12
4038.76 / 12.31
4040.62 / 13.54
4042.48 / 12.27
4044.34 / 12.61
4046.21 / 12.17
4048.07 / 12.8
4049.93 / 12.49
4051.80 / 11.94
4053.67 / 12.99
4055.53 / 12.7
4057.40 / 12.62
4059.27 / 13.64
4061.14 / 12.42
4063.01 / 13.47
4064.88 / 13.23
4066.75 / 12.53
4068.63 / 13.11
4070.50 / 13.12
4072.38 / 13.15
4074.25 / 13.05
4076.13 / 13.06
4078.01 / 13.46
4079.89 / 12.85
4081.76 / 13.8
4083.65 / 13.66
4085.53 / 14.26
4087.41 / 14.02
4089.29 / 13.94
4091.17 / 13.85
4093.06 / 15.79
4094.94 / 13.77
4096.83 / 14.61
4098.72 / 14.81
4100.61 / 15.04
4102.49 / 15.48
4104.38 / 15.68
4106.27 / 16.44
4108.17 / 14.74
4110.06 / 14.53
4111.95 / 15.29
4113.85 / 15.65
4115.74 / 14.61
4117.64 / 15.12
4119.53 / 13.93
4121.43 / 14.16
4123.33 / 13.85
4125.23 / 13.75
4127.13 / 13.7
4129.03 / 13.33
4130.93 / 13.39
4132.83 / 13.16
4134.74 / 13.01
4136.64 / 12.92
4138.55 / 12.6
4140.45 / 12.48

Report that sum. 28.8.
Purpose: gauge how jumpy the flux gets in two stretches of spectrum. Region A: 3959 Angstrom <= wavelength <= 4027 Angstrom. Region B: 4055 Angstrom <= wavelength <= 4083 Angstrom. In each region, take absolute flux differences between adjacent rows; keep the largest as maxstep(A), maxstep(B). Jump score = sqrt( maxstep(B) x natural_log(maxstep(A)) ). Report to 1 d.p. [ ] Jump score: 1.4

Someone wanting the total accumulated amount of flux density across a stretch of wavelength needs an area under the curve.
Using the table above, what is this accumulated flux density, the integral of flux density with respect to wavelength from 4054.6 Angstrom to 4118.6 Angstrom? 899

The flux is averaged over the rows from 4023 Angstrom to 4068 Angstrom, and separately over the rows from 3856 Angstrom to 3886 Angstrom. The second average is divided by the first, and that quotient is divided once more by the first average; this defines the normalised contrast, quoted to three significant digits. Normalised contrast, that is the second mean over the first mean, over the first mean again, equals 0.106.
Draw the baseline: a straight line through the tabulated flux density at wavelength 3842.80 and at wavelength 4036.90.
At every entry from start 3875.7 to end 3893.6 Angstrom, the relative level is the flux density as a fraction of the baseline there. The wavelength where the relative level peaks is 3892.67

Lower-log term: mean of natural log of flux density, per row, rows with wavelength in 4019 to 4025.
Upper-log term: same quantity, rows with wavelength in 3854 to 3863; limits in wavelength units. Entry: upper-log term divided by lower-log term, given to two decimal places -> 1.12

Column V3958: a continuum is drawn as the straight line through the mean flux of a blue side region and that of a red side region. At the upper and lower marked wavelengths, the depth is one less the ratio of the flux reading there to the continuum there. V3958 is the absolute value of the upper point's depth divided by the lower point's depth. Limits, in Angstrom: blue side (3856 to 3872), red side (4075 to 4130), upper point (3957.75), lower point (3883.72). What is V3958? 6.7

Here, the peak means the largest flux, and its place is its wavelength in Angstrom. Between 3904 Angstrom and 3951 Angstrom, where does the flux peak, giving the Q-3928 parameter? 3935.94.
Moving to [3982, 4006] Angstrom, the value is 3999.89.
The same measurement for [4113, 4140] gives 4113.85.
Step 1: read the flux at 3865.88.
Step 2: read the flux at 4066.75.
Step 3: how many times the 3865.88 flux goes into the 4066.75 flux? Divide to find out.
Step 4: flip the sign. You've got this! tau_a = -0.67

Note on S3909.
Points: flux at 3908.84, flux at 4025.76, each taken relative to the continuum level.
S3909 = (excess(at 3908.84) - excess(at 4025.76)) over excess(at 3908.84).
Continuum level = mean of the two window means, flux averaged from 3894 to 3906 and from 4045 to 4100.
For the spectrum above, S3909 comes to 3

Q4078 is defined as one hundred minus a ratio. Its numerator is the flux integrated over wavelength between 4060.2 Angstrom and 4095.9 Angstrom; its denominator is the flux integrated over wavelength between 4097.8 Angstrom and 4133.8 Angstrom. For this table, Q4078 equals 99.1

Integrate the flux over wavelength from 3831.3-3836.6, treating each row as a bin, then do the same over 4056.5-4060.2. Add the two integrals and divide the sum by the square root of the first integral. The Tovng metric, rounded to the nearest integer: 14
